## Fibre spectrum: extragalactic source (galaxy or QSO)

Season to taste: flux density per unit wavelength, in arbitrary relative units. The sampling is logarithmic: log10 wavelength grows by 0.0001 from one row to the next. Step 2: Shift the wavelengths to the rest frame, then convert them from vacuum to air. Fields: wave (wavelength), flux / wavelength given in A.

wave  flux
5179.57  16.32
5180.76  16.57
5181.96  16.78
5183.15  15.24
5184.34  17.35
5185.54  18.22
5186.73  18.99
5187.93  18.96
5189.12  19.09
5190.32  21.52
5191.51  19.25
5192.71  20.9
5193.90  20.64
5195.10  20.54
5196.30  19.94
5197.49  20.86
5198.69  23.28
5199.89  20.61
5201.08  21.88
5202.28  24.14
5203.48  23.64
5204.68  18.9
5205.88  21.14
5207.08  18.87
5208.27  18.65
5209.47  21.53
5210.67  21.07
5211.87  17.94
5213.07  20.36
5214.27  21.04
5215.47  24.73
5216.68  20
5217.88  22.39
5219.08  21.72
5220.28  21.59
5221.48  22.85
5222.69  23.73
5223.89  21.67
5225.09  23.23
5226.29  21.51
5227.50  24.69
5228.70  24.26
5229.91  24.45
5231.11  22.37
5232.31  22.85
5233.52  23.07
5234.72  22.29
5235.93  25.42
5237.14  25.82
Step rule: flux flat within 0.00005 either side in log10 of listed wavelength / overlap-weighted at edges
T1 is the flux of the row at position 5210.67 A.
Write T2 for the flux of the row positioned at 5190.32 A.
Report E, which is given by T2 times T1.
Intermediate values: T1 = 21.07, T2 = 21.52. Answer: 453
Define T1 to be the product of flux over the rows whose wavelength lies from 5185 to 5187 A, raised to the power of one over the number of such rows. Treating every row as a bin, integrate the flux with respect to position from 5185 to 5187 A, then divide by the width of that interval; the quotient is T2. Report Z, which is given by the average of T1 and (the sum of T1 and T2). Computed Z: 27.9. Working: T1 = 19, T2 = 19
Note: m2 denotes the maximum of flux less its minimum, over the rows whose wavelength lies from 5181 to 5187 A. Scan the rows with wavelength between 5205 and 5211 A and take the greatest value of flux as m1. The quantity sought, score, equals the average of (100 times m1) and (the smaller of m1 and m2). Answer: 1078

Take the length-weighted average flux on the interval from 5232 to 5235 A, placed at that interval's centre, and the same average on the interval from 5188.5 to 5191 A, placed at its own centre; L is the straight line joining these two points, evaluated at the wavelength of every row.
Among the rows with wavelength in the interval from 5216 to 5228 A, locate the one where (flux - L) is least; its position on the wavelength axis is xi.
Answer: 5216.68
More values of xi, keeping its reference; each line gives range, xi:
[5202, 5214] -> 5211.87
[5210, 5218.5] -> 5211.87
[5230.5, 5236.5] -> 5234.72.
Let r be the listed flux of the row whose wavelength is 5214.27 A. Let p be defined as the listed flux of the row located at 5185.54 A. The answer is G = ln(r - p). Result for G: 1.0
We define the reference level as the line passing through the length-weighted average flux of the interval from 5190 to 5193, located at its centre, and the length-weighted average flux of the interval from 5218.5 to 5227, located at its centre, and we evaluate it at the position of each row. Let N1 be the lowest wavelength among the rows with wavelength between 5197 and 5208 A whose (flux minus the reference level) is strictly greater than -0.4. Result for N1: 5197.49 A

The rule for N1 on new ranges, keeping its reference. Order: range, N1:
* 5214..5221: 5215.47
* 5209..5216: 5209.47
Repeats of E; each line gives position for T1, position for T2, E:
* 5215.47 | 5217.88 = 554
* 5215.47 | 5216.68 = 495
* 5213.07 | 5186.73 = 387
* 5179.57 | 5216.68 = 326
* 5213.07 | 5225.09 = 473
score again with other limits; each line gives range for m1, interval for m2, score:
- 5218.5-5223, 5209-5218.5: 1190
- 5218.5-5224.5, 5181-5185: 1188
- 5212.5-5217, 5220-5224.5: 1238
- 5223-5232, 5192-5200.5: 1236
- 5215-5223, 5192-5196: 1237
